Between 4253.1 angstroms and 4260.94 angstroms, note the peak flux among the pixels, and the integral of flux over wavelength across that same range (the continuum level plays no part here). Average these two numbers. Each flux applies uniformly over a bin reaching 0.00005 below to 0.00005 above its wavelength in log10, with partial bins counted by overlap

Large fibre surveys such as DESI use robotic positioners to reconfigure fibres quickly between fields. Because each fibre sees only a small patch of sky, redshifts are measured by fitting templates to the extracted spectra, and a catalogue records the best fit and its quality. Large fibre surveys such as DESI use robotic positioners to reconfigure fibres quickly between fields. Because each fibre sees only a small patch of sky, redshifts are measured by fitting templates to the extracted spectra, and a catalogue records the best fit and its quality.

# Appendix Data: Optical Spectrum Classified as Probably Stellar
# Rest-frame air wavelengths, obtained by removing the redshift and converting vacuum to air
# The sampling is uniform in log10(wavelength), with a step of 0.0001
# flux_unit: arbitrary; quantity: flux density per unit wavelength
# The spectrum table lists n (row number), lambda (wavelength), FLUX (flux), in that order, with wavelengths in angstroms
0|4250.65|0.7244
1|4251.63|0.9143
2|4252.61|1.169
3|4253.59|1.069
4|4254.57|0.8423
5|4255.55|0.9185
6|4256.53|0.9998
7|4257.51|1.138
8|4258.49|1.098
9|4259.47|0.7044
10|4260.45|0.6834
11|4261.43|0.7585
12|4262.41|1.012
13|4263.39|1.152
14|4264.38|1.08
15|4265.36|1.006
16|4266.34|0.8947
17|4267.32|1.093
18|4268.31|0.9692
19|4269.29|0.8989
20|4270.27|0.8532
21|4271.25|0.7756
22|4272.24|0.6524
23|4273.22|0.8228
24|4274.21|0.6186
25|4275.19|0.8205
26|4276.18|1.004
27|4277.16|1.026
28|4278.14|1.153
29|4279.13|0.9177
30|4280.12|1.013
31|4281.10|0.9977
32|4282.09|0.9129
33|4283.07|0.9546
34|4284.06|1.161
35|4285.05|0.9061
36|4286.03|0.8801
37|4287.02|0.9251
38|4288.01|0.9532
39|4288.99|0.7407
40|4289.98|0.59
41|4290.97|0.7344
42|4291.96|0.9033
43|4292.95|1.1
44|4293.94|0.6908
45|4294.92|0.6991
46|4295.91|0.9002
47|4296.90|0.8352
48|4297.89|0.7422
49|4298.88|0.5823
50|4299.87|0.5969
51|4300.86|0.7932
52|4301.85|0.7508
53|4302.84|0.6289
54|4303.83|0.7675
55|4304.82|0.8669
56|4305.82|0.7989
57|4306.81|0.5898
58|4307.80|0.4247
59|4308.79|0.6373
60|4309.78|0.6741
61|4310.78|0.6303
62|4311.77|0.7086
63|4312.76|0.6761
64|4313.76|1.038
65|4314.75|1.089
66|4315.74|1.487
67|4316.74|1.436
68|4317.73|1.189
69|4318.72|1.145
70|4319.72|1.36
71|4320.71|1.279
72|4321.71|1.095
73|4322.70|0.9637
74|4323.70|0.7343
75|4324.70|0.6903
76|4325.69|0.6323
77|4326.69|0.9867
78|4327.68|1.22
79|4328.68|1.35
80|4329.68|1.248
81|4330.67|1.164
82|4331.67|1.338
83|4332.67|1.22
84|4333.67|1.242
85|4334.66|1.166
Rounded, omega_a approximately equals 4.2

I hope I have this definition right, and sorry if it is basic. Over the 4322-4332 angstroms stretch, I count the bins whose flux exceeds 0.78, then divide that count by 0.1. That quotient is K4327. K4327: 70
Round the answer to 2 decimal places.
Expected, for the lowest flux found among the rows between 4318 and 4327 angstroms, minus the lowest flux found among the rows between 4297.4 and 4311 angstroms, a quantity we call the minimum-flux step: 0.21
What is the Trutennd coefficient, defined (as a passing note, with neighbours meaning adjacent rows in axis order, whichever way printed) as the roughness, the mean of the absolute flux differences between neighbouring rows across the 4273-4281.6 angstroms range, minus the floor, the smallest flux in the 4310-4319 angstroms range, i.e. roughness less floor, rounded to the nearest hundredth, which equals -0.49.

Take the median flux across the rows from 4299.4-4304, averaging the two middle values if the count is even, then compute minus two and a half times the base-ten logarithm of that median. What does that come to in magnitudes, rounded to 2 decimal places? 0.31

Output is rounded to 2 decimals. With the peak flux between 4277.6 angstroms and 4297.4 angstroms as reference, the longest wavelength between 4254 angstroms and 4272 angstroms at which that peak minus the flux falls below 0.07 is 4267.32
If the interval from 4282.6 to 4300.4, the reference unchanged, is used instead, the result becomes 4292.95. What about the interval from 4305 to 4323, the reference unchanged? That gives 4321.71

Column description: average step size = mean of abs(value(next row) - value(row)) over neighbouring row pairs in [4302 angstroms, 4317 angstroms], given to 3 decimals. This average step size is 0.139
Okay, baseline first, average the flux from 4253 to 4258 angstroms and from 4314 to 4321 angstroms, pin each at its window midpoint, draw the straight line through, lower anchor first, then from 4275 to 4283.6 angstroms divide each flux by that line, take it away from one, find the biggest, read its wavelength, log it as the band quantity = 4275.19 angstroms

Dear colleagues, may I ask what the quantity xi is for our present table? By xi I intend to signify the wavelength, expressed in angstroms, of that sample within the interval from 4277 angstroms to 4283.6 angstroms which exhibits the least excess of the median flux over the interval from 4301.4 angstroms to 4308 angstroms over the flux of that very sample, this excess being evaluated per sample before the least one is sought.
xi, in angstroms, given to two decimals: 4278.14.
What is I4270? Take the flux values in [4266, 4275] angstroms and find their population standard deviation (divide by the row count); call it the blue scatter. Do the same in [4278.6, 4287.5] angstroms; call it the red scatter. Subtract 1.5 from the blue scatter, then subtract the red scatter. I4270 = -1.44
